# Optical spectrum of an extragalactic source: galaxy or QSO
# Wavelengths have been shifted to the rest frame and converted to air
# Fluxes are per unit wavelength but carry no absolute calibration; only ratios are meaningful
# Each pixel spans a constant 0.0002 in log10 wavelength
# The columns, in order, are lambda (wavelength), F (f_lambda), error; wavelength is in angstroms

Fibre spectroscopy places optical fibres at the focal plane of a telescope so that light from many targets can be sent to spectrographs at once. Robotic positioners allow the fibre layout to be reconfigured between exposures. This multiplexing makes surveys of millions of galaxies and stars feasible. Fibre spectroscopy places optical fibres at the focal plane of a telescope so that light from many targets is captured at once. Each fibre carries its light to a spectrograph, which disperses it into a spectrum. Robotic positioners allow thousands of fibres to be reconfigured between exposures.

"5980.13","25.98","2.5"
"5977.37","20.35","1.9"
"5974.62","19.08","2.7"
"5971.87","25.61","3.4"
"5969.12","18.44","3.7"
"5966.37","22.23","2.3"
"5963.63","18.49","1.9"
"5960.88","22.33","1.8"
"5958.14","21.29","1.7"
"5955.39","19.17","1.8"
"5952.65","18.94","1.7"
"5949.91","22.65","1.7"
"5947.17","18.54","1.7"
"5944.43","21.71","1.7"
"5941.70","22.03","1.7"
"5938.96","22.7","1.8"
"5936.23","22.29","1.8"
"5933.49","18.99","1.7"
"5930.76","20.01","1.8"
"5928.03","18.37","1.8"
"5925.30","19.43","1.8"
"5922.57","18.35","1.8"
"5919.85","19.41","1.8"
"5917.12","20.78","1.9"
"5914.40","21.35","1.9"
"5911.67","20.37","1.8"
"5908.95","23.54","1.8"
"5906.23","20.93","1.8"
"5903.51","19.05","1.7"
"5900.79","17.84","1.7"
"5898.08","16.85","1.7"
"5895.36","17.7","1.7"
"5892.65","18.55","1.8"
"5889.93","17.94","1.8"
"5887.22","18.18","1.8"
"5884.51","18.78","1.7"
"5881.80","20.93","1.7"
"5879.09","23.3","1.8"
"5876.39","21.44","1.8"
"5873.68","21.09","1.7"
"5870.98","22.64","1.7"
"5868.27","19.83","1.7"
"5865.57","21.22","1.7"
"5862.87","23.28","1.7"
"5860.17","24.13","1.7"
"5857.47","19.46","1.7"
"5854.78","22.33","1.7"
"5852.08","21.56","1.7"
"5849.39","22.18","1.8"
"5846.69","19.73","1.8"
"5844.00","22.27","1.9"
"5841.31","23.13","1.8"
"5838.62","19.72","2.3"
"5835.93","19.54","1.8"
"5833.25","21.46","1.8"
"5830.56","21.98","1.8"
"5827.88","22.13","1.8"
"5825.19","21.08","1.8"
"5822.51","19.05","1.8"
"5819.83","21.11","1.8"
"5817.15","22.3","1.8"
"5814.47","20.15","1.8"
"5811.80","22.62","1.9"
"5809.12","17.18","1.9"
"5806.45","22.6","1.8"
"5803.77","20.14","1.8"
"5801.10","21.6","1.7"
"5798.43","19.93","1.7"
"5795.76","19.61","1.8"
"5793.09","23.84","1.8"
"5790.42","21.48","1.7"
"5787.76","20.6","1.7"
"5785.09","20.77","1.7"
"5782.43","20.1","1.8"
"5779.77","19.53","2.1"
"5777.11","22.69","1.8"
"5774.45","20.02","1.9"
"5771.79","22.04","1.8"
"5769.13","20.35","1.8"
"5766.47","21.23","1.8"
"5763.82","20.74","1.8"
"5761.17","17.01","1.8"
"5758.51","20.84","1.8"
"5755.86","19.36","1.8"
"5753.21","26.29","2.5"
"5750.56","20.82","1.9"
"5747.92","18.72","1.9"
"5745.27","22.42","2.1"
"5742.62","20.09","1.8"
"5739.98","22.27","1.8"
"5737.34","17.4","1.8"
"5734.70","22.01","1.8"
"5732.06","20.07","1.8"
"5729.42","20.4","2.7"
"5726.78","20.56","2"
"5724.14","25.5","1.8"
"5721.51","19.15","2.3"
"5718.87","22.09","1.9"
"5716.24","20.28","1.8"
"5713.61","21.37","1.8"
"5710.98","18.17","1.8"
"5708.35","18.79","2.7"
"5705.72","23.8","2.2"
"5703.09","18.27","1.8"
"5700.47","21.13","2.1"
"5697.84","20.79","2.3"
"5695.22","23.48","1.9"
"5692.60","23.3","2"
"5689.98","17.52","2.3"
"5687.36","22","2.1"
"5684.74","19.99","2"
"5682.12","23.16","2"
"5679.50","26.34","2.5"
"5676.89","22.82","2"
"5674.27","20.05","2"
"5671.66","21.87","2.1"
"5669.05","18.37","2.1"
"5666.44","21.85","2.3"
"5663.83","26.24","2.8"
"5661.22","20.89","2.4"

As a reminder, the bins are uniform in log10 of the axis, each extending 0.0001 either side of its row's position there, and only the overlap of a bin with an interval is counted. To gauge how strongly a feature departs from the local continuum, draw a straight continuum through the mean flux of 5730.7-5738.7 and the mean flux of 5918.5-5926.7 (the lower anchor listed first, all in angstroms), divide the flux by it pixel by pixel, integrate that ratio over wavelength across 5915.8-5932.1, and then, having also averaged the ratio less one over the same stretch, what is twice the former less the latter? 33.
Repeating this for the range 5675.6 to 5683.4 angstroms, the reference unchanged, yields 19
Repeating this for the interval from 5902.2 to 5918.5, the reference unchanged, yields 36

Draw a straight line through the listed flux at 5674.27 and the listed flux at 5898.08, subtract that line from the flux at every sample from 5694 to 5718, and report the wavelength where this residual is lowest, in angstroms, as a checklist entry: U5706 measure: 5703.09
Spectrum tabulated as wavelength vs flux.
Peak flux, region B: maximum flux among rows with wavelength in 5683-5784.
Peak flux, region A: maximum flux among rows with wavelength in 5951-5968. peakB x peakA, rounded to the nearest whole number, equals 587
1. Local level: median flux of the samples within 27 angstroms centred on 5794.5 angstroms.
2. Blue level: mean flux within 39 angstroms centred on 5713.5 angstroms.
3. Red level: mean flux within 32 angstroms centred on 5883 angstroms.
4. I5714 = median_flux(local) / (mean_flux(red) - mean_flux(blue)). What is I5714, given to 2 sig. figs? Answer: -18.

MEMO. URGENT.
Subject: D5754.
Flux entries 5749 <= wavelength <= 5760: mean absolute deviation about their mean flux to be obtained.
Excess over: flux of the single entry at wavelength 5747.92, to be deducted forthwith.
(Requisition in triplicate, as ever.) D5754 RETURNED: -16.5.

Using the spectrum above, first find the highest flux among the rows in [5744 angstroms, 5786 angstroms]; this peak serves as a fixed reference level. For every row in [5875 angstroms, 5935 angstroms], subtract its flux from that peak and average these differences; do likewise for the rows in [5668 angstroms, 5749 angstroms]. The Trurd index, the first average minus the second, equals 1.4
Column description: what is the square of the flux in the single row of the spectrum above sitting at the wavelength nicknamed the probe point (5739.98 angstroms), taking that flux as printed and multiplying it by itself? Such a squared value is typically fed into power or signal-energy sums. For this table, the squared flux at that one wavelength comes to 496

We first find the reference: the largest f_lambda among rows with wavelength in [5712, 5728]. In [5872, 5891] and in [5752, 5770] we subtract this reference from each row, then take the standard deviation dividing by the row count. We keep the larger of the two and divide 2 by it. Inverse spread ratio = 0.77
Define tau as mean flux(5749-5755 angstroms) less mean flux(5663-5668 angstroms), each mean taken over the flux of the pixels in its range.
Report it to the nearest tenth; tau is -0.5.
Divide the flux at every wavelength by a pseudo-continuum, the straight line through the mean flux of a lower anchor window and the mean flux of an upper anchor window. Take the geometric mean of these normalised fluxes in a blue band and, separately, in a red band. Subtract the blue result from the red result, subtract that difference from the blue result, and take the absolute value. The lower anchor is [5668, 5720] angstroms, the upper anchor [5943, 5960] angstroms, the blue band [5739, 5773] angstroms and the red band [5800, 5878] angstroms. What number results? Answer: 0.96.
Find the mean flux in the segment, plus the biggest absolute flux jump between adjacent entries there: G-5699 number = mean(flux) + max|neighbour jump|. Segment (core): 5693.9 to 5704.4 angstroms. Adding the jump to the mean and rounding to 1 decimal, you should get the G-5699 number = 23.8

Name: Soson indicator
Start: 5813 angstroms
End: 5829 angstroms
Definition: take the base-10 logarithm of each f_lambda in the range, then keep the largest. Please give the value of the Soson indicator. 1.35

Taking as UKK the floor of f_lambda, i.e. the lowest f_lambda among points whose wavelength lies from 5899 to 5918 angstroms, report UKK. 17.84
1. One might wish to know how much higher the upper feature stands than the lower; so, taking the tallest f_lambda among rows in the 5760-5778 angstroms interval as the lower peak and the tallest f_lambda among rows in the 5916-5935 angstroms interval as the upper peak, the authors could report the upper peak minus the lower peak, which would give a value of -1.9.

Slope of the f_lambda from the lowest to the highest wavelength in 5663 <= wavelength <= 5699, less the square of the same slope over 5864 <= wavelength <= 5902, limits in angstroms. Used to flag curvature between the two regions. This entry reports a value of -0.17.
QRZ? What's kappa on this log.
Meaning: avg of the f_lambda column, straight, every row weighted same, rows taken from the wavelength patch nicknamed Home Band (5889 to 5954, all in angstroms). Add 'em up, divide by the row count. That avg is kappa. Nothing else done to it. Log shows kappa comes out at 19.9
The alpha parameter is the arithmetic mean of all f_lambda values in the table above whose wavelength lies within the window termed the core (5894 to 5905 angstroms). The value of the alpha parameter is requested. 17.9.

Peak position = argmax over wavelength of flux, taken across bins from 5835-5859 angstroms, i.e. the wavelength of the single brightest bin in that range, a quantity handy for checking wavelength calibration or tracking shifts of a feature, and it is 5841.31 angstroms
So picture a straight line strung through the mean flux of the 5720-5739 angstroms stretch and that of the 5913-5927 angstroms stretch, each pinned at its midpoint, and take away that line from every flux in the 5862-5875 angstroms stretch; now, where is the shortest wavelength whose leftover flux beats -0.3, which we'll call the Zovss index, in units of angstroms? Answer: 5862.87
